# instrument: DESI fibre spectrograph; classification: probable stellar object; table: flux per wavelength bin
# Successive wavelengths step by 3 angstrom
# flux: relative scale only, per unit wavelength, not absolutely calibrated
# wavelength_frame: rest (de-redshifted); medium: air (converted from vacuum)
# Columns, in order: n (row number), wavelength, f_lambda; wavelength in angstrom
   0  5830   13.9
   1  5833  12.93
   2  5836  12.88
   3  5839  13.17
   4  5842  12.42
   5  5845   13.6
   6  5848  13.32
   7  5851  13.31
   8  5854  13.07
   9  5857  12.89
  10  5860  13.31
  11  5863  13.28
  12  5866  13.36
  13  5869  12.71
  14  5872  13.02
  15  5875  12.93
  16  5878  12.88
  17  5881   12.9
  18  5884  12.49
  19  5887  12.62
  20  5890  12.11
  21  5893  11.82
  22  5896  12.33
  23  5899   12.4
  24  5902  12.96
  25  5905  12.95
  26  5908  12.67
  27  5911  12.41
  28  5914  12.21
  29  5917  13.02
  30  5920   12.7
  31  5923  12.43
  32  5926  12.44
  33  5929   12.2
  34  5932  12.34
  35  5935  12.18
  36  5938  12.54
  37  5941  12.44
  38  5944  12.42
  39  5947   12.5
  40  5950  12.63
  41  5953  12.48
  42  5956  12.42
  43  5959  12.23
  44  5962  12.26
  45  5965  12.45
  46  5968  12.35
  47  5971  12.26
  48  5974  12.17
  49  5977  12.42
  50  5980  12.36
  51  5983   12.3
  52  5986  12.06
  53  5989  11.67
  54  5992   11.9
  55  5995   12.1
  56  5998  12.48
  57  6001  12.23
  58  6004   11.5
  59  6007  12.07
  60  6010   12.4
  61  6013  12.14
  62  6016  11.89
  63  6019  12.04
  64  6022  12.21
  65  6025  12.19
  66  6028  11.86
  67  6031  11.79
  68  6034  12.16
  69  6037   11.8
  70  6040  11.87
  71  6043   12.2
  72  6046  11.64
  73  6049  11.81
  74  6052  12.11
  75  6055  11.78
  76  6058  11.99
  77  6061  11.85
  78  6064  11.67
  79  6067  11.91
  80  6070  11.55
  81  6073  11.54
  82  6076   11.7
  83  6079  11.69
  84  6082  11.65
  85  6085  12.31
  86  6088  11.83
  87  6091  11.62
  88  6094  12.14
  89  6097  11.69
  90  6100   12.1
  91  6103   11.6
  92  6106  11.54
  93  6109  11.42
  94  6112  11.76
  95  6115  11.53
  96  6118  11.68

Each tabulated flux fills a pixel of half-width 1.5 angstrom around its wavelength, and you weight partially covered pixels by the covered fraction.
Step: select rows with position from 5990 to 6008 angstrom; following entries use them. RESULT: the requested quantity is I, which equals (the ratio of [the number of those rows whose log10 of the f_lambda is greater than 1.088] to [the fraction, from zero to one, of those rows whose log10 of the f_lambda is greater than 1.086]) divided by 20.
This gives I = 0.15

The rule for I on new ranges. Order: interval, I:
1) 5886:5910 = 0.40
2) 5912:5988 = 1.08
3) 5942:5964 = 0.30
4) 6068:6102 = 0.55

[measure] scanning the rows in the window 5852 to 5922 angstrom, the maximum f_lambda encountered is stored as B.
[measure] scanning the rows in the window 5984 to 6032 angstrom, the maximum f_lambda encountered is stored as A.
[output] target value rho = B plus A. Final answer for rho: 25.8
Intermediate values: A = 12.48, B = 13.36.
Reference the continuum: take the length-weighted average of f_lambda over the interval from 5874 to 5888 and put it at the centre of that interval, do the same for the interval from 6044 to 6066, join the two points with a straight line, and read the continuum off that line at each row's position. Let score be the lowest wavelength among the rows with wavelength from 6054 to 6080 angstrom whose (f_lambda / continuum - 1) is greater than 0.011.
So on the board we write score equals 6058 angstrom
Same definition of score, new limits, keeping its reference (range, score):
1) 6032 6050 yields 6034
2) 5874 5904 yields 5902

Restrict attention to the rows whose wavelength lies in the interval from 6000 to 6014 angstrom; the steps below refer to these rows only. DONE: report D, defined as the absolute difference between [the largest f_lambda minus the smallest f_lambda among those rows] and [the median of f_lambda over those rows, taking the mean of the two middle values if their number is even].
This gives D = 11.2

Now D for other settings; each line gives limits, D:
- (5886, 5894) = 11.3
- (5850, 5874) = 12.5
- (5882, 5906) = 11.3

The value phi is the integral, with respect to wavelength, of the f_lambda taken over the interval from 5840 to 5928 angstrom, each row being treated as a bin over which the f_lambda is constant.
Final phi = 1124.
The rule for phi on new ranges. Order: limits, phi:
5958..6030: 874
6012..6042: 360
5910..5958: 598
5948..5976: 346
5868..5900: 402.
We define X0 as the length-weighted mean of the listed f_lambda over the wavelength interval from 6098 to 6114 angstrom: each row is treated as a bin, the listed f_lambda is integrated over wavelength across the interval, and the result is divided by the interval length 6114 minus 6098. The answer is 11.7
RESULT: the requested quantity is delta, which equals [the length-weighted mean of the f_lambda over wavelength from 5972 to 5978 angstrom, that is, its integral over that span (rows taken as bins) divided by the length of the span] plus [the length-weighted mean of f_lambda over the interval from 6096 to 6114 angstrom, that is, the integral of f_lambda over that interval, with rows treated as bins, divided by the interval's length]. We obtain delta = 24.0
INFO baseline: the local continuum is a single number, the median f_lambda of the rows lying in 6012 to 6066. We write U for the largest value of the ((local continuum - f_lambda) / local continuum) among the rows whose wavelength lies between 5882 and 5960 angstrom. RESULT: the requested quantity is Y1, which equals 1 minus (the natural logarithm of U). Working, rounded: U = 0.01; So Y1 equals 6.3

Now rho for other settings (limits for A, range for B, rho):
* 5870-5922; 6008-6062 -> 25.4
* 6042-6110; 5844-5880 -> 25.9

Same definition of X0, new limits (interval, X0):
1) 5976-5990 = 12.2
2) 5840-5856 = 13.1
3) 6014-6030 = 12.0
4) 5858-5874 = 13.1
